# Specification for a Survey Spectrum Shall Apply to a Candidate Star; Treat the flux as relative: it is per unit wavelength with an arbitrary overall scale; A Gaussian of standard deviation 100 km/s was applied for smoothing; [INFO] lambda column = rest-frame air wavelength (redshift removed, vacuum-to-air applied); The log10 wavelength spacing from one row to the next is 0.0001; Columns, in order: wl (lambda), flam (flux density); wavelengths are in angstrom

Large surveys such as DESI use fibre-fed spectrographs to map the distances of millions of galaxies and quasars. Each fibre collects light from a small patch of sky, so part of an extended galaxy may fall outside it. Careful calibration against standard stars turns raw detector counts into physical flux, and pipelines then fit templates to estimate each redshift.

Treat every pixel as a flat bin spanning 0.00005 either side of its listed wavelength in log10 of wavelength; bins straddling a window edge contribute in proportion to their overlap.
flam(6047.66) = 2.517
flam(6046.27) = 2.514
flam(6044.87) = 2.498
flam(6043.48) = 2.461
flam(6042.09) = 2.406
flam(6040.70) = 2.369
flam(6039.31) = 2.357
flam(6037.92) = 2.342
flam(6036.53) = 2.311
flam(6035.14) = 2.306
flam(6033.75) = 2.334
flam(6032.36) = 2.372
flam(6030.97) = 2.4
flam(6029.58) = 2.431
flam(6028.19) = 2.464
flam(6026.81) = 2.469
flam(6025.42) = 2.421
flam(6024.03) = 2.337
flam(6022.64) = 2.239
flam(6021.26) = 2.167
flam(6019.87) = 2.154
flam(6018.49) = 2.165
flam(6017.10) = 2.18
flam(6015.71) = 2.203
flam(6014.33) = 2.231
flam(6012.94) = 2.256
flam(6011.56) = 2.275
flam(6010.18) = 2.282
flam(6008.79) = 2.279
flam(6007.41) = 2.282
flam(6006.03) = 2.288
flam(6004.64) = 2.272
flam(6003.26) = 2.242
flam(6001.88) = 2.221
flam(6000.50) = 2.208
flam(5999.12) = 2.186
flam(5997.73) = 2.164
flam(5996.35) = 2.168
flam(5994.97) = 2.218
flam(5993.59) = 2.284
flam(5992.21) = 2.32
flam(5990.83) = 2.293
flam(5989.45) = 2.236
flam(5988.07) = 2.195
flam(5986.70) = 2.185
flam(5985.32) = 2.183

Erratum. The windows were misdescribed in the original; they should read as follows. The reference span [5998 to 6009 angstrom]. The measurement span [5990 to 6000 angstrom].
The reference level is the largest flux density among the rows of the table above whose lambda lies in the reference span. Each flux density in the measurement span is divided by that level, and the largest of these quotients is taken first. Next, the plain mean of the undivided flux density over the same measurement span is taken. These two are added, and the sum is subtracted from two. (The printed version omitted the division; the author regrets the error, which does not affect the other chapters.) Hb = -1.25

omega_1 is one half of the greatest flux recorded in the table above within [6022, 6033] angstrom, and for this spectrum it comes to 1.23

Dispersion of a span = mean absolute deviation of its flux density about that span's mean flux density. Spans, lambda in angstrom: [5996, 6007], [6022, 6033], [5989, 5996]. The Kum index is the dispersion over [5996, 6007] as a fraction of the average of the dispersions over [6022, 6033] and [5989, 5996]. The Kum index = 0.8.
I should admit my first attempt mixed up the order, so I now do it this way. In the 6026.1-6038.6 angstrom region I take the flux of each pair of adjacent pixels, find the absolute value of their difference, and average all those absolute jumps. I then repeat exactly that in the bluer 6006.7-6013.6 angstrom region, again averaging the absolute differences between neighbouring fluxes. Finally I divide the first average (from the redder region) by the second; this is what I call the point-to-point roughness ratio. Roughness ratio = 3.1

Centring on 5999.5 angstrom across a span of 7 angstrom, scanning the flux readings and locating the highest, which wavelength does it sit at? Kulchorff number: 6001.88 angstrom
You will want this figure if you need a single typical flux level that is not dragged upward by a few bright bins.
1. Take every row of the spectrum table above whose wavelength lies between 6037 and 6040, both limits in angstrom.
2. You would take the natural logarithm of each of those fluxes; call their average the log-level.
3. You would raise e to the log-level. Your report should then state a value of 2.35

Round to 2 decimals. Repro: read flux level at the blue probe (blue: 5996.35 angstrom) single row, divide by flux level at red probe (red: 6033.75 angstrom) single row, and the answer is 0.93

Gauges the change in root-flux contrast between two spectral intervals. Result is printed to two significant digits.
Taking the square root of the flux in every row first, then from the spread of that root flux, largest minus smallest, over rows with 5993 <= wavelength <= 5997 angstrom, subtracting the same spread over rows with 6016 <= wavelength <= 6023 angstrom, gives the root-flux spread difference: 0.010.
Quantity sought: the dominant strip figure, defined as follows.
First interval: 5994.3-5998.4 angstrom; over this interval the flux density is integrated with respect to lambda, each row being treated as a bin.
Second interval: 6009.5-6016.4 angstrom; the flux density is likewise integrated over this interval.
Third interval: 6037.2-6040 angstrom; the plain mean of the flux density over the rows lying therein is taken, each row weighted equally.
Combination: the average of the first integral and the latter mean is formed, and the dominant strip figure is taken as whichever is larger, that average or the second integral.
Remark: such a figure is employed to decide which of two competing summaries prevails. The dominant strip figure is 16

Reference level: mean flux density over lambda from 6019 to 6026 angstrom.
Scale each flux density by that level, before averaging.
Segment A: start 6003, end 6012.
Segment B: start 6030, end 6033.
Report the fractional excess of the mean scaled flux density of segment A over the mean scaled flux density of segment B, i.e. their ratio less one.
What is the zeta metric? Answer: -0.047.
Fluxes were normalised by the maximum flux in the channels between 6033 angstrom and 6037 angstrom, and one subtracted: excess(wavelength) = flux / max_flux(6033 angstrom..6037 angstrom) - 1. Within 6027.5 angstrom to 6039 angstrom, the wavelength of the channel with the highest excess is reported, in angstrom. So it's 6028.19 angstrom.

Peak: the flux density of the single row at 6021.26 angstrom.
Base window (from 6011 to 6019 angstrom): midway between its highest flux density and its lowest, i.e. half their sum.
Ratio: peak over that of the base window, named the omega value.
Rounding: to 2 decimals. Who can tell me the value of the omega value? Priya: 0.98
